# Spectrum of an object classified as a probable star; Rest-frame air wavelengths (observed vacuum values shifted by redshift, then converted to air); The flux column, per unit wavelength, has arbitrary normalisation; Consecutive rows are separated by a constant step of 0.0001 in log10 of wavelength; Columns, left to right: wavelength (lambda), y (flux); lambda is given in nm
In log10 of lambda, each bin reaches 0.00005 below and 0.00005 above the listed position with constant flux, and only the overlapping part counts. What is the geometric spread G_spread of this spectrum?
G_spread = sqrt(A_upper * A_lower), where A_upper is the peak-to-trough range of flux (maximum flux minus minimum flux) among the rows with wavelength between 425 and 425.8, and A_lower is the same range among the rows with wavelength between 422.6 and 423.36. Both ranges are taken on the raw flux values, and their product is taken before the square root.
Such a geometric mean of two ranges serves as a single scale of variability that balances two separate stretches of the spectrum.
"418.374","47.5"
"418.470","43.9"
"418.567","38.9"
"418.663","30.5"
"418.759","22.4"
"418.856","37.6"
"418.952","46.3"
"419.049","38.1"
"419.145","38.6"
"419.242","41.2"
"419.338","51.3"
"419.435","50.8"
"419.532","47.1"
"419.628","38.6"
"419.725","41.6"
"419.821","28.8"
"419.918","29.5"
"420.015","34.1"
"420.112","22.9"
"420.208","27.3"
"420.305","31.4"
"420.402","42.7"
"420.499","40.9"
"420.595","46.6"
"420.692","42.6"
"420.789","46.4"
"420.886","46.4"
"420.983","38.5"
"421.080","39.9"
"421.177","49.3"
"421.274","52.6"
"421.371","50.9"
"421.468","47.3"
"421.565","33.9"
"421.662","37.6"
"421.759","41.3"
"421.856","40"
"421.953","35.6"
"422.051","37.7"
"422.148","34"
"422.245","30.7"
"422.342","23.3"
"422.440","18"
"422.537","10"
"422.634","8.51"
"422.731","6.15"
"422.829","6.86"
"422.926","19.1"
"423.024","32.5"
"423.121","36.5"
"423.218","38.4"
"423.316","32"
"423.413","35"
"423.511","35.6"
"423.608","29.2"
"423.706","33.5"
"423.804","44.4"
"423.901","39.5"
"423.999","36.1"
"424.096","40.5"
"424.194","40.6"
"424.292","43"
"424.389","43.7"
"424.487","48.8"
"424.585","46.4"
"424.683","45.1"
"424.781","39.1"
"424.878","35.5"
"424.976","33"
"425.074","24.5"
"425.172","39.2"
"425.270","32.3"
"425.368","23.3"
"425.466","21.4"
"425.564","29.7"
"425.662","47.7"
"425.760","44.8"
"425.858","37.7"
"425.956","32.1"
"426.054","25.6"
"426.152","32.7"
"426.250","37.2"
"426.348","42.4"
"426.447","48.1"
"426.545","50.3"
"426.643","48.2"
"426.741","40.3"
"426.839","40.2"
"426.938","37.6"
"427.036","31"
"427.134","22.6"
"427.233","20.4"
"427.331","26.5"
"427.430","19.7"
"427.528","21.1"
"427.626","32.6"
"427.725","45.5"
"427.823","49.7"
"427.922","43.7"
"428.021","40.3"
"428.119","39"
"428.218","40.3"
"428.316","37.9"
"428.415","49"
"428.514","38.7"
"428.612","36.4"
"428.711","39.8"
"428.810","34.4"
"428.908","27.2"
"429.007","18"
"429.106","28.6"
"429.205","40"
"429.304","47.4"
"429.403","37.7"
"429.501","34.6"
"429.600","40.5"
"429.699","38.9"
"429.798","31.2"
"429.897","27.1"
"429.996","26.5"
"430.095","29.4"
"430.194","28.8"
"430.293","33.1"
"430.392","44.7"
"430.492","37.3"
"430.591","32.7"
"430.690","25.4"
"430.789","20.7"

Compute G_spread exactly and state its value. 29.1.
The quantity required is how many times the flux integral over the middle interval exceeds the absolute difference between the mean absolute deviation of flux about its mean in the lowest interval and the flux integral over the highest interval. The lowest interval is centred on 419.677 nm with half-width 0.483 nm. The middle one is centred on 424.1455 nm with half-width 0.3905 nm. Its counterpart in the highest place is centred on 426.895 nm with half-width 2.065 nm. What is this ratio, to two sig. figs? 0.24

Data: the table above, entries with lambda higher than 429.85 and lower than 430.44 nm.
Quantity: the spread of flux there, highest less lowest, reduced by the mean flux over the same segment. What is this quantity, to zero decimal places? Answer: -13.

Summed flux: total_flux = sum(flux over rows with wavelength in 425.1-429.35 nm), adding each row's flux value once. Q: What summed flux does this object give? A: 1541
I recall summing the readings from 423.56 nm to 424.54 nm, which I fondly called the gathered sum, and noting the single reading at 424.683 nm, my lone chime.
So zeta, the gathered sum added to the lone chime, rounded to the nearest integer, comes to 444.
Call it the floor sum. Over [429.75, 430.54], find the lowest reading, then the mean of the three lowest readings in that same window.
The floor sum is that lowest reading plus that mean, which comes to 54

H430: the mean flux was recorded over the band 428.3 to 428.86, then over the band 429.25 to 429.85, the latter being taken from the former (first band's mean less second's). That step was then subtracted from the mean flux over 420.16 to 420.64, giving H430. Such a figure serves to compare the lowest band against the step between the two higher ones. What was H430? 37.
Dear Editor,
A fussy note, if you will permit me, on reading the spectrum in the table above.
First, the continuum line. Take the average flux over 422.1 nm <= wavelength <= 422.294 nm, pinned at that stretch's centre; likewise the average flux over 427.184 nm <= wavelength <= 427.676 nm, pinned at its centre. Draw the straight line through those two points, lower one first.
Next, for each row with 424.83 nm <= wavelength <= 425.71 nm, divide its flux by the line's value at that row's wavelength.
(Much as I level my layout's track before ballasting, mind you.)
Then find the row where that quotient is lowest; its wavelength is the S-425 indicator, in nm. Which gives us 425.466 nm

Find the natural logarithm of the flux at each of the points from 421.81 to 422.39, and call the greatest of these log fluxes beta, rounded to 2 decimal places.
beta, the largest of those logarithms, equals 3.69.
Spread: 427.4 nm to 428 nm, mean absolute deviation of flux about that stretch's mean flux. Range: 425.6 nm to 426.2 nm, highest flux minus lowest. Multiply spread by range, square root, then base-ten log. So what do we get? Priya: 1.19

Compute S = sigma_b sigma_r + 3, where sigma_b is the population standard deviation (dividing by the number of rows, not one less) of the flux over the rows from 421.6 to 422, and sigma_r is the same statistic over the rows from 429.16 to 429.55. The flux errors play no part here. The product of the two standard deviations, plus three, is 13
